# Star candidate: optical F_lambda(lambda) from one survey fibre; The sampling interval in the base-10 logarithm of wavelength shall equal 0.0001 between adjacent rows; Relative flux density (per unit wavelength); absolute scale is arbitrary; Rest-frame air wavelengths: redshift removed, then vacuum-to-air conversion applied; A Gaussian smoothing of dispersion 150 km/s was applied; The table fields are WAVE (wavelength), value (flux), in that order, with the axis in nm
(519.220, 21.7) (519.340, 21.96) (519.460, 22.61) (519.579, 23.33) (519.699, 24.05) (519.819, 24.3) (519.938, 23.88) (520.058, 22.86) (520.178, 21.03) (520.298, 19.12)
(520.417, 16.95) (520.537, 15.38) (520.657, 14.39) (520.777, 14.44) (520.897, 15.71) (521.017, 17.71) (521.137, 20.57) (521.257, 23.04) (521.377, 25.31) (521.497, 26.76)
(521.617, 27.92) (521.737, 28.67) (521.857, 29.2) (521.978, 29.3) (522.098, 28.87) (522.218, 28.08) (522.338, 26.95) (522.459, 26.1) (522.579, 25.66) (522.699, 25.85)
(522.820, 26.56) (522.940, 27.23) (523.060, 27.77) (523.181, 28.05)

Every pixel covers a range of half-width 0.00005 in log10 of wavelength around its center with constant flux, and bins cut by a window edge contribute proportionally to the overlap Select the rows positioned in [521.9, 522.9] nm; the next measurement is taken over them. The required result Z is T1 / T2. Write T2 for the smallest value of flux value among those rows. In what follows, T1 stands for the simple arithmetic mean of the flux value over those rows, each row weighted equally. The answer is 1.06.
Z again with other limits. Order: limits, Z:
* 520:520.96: 1.22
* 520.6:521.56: 1.37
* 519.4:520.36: 1.18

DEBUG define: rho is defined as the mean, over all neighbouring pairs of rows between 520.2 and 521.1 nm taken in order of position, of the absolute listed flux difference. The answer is 1.3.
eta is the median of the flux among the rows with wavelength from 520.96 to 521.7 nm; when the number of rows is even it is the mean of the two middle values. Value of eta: 24.2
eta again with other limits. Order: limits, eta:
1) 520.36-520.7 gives 15.4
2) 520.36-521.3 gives 16.3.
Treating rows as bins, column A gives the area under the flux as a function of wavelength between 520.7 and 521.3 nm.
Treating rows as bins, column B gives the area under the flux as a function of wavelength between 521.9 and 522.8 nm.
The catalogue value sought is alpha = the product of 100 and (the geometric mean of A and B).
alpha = 1629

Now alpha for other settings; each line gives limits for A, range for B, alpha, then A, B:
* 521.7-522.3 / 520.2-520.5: 972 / 17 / 5.5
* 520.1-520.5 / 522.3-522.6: 773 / 8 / 7.9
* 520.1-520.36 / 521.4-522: 942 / 5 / 16.9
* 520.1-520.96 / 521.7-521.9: 916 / 14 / 5.8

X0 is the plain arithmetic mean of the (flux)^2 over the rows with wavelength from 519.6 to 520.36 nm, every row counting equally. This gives 512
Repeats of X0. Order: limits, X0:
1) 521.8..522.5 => 790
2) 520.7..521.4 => 394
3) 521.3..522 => 778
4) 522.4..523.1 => 704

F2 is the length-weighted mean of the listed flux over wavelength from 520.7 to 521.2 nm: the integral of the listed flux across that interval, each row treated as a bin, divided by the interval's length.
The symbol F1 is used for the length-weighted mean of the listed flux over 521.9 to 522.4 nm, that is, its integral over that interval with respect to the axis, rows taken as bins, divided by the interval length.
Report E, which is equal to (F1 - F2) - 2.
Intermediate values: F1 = 28.3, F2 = 17.0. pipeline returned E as 9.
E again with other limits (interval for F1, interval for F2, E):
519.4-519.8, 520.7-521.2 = 4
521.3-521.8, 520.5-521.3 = 8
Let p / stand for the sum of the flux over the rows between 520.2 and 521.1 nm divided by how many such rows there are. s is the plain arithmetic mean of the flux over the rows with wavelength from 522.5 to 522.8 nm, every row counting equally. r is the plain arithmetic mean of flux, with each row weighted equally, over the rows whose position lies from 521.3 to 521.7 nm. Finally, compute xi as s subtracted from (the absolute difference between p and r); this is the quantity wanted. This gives -15.3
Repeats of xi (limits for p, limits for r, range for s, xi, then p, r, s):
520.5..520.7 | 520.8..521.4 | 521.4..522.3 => -22.8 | 14.9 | 20.5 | 28.4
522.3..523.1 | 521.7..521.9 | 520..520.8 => -15.4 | 26.6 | 28.9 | 17.7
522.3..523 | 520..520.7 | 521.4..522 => -20.3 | 26.4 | 18.3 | 28.4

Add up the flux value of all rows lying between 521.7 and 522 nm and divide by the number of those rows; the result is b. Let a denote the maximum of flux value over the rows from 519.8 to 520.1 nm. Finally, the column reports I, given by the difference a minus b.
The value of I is -5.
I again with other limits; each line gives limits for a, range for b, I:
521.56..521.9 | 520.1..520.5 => 10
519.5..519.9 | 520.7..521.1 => 8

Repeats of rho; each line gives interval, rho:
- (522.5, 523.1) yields 0.5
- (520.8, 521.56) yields 2.2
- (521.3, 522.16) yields 0.7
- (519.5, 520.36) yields 1.0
